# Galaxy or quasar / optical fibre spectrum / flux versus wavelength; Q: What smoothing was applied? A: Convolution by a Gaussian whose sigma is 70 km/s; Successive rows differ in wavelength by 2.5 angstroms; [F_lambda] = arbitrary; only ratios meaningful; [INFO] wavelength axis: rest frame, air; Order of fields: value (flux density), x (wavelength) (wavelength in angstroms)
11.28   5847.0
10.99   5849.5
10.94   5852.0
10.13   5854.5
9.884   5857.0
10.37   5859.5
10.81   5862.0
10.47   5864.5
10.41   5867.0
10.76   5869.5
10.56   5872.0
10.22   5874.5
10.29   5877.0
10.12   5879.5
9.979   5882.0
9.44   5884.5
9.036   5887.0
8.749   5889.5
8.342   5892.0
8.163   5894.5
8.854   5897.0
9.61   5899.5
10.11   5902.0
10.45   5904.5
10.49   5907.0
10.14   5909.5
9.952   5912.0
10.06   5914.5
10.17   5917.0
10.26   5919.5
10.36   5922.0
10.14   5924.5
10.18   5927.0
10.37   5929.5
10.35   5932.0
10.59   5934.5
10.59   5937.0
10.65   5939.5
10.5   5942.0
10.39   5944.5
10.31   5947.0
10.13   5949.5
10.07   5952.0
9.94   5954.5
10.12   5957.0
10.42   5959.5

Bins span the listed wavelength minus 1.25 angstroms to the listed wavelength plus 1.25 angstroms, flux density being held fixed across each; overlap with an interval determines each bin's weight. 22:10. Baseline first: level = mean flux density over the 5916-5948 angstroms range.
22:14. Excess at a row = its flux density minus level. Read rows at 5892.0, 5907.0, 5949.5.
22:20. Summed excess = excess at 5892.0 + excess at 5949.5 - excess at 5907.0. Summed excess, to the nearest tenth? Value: -2.4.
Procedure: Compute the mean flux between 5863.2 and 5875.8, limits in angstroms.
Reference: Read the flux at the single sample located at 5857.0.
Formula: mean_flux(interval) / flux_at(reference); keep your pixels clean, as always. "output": 1.06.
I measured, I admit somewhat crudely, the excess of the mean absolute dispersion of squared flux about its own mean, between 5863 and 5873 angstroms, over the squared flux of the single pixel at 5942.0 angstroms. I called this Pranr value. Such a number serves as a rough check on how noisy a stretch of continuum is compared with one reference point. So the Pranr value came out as -108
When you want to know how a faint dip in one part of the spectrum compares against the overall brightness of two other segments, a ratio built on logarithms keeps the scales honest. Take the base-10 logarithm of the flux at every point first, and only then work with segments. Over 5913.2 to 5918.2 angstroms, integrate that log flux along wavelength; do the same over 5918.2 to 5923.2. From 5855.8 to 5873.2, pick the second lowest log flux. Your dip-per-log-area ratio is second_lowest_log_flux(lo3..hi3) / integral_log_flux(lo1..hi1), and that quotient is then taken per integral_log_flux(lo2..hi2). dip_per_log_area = 0.040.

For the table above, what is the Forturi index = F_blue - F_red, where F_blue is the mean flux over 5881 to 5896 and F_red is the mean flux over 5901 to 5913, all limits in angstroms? -1.3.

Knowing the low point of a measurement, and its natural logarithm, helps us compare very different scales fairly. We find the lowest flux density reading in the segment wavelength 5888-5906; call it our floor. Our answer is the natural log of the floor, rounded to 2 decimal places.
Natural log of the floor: 2.10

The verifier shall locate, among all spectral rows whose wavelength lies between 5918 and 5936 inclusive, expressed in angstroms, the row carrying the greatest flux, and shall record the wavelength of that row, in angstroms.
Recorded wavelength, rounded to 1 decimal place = 5934.5 angstroms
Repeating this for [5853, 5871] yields 5862.0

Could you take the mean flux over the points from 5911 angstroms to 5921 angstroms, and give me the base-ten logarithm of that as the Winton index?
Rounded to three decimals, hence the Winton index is 1.005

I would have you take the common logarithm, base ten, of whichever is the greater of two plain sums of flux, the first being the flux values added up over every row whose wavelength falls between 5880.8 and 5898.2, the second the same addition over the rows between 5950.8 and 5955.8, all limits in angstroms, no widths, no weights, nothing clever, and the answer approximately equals 1.80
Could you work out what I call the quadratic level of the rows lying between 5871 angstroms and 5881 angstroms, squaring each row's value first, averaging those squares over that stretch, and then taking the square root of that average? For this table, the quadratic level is 10.30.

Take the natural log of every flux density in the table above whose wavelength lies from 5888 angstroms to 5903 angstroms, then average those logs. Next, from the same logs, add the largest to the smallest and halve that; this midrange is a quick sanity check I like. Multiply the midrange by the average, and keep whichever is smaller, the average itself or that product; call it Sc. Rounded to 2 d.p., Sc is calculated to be 2.19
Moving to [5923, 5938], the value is 2.34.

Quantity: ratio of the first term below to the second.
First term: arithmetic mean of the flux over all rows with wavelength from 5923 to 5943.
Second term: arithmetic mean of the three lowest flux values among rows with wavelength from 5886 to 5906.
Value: 1.24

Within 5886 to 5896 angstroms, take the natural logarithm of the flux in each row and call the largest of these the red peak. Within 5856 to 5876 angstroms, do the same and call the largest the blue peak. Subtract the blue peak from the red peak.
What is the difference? -0.18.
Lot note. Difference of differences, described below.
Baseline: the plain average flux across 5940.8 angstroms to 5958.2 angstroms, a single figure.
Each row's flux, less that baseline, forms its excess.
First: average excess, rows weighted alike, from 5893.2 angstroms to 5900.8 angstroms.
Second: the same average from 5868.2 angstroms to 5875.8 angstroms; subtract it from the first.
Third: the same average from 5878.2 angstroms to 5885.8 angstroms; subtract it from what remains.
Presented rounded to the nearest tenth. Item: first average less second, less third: -1.3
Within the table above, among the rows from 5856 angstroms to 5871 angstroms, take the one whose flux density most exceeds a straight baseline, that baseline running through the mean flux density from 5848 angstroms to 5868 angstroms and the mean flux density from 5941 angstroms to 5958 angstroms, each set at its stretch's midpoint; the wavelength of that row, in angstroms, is 5862.0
